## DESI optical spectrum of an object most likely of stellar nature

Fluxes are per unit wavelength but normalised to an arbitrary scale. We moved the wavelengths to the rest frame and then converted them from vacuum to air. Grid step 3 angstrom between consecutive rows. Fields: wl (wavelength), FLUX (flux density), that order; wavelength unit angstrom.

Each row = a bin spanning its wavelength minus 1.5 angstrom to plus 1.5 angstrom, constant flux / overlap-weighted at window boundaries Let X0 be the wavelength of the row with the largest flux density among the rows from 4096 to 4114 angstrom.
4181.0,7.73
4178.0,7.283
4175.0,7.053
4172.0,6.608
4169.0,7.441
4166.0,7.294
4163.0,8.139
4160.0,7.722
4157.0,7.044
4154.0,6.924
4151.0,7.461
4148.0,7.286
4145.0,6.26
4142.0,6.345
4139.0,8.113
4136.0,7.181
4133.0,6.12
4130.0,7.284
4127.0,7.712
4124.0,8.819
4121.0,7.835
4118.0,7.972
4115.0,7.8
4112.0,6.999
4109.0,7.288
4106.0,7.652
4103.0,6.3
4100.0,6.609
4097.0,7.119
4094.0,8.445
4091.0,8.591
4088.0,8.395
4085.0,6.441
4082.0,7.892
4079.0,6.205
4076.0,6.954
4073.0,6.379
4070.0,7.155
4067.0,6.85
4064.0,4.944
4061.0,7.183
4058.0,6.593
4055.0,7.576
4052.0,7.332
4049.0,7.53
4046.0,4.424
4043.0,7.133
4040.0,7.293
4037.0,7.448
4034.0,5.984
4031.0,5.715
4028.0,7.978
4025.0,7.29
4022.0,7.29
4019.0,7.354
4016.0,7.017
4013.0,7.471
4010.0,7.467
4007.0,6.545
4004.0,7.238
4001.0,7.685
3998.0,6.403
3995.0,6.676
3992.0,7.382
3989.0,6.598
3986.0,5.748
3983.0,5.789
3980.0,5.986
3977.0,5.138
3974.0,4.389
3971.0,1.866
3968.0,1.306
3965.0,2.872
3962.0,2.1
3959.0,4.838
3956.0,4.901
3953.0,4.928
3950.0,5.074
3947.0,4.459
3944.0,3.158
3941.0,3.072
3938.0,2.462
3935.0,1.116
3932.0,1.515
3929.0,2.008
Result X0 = 4106.0 angstrom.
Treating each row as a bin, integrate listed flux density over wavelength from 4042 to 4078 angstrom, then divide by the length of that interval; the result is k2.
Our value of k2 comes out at 6.66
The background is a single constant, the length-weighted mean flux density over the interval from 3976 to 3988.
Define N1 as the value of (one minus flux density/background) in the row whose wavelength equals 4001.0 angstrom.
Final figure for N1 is -0.34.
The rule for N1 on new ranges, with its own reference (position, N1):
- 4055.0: -0.32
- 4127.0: -0.35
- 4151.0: -0.30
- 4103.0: -0.10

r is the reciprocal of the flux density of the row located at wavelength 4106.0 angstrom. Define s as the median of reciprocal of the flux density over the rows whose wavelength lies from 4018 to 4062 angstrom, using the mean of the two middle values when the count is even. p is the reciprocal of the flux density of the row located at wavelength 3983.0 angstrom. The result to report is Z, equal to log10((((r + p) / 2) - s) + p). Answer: -0.73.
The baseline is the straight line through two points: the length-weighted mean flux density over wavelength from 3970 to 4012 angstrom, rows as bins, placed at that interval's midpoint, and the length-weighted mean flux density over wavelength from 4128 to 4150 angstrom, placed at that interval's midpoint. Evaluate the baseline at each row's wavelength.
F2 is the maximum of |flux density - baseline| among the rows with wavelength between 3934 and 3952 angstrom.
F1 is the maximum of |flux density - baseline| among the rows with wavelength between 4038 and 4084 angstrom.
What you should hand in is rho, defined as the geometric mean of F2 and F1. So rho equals 3.1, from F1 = 2.02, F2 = 4.70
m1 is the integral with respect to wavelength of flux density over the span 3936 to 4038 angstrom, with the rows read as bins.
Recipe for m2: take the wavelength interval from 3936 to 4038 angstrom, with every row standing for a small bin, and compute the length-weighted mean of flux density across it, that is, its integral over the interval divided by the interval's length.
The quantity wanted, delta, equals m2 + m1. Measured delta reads 565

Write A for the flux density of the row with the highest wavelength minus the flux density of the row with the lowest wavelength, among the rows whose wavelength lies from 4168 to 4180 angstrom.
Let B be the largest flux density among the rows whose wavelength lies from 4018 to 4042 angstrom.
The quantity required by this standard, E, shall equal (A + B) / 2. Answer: 3.9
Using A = -0.16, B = 7.978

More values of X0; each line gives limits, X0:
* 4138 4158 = 4139.0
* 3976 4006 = 4001.0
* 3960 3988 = 3980.0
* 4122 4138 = 4124.0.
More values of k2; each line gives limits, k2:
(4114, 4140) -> 7.64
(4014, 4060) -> 6.94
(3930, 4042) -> 5.33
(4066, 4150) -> 7.29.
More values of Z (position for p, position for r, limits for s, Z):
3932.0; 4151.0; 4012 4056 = -0.04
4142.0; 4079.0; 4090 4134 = -0.73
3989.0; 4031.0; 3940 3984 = -1.04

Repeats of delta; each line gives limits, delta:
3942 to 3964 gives 95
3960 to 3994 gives 158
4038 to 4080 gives 288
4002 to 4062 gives 427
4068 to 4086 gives 130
